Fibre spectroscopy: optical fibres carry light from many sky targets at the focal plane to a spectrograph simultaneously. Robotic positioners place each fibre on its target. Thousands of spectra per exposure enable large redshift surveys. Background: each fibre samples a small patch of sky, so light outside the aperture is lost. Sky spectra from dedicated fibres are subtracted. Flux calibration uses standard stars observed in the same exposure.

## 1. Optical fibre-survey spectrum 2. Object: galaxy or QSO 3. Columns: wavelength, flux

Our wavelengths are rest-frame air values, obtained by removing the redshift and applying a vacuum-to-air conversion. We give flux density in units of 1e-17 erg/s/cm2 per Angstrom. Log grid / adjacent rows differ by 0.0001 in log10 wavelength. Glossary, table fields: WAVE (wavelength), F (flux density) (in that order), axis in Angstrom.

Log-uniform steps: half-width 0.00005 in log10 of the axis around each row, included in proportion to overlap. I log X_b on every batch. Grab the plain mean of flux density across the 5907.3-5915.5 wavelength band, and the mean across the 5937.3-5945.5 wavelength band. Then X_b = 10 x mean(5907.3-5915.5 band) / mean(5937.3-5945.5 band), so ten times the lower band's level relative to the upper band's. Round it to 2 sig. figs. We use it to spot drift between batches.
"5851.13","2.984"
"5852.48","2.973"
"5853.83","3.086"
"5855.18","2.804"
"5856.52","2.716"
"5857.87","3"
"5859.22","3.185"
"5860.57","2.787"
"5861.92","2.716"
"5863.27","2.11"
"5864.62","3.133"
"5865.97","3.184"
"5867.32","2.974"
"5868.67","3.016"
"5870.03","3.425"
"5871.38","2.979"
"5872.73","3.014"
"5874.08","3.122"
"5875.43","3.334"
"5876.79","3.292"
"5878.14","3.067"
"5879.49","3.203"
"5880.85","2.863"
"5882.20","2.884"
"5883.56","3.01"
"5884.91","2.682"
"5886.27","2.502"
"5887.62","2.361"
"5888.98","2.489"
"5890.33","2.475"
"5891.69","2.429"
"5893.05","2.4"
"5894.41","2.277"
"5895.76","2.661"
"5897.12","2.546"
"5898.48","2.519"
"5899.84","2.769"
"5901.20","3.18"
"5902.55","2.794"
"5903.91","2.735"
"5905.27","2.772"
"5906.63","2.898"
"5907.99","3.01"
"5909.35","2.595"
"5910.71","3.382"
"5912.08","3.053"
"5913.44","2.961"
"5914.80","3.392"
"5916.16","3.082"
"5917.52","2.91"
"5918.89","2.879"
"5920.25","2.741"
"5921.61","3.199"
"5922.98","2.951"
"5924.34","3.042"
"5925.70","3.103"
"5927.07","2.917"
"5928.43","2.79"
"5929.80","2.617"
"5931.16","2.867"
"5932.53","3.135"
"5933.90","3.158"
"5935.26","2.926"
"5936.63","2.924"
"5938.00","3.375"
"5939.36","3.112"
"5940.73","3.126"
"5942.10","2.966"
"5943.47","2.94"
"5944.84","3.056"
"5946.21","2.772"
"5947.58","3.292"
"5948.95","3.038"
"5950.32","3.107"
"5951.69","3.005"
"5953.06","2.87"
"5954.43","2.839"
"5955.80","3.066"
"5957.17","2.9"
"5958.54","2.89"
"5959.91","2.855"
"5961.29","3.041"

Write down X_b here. 9.9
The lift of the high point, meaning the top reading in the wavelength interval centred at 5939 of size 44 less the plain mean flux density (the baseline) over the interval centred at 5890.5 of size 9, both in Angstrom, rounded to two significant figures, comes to 0.96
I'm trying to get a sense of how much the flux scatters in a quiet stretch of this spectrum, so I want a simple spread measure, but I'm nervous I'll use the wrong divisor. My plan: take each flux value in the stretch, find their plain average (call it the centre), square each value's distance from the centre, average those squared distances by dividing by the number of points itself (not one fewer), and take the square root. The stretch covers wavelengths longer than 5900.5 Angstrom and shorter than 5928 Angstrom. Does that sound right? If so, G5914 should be 0.20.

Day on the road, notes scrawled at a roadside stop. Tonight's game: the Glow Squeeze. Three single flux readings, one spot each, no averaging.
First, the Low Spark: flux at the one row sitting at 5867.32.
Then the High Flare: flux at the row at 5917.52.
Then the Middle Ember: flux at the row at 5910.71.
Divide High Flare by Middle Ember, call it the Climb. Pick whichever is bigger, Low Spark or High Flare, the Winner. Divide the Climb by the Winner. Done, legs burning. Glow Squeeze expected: 0.289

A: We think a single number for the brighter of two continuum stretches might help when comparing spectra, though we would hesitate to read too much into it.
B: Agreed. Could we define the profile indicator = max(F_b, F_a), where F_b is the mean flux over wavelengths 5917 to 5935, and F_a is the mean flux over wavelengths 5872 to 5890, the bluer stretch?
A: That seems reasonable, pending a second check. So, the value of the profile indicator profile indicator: 2.947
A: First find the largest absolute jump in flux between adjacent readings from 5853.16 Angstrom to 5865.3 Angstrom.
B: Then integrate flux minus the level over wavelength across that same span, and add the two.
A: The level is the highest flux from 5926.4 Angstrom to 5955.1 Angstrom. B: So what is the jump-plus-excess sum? -5.5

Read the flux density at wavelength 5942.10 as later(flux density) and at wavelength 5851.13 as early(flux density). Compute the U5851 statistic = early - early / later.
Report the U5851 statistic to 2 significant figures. 2.0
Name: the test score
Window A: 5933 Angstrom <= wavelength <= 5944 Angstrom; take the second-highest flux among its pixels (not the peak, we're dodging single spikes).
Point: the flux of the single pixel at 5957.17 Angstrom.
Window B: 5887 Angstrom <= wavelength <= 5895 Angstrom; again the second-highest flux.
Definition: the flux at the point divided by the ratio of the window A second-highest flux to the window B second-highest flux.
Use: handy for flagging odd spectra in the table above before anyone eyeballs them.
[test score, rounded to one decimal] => 2.3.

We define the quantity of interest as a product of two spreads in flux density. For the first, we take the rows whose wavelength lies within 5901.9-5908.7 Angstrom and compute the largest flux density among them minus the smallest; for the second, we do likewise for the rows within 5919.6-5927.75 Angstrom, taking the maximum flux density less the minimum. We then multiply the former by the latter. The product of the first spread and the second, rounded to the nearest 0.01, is 0.13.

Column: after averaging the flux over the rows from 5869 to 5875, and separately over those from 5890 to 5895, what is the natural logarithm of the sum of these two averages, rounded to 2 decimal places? 1.71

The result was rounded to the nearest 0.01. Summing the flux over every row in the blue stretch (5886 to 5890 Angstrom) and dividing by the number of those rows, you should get 2.45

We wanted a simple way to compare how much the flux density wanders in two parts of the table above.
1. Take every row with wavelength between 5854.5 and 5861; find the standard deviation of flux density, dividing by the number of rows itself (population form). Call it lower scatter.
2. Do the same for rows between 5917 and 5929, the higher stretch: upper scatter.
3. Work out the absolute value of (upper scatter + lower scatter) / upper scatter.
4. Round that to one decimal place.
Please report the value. 2.2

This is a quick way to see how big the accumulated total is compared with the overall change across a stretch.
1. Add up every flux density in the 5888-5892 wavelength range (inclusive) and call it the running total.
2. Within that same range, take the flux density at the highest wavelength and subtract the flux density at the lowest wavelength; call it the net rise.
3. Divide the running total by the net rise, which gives -123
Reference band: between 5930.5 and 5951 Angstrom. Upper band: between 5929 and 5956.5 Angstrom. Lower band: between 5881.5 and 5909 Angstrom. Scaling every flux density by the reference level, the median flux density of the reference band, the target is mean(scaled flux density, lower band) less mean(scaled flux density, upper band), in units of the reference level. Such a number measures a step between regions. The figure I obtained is -0.111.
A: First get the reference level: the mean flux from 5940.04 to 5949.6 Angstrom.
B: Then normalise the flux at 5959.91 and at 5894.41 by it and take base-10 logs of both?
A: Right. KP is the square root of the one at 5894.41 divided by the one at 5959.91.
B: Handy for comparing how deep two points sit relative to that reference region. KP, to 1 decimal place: 2.2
